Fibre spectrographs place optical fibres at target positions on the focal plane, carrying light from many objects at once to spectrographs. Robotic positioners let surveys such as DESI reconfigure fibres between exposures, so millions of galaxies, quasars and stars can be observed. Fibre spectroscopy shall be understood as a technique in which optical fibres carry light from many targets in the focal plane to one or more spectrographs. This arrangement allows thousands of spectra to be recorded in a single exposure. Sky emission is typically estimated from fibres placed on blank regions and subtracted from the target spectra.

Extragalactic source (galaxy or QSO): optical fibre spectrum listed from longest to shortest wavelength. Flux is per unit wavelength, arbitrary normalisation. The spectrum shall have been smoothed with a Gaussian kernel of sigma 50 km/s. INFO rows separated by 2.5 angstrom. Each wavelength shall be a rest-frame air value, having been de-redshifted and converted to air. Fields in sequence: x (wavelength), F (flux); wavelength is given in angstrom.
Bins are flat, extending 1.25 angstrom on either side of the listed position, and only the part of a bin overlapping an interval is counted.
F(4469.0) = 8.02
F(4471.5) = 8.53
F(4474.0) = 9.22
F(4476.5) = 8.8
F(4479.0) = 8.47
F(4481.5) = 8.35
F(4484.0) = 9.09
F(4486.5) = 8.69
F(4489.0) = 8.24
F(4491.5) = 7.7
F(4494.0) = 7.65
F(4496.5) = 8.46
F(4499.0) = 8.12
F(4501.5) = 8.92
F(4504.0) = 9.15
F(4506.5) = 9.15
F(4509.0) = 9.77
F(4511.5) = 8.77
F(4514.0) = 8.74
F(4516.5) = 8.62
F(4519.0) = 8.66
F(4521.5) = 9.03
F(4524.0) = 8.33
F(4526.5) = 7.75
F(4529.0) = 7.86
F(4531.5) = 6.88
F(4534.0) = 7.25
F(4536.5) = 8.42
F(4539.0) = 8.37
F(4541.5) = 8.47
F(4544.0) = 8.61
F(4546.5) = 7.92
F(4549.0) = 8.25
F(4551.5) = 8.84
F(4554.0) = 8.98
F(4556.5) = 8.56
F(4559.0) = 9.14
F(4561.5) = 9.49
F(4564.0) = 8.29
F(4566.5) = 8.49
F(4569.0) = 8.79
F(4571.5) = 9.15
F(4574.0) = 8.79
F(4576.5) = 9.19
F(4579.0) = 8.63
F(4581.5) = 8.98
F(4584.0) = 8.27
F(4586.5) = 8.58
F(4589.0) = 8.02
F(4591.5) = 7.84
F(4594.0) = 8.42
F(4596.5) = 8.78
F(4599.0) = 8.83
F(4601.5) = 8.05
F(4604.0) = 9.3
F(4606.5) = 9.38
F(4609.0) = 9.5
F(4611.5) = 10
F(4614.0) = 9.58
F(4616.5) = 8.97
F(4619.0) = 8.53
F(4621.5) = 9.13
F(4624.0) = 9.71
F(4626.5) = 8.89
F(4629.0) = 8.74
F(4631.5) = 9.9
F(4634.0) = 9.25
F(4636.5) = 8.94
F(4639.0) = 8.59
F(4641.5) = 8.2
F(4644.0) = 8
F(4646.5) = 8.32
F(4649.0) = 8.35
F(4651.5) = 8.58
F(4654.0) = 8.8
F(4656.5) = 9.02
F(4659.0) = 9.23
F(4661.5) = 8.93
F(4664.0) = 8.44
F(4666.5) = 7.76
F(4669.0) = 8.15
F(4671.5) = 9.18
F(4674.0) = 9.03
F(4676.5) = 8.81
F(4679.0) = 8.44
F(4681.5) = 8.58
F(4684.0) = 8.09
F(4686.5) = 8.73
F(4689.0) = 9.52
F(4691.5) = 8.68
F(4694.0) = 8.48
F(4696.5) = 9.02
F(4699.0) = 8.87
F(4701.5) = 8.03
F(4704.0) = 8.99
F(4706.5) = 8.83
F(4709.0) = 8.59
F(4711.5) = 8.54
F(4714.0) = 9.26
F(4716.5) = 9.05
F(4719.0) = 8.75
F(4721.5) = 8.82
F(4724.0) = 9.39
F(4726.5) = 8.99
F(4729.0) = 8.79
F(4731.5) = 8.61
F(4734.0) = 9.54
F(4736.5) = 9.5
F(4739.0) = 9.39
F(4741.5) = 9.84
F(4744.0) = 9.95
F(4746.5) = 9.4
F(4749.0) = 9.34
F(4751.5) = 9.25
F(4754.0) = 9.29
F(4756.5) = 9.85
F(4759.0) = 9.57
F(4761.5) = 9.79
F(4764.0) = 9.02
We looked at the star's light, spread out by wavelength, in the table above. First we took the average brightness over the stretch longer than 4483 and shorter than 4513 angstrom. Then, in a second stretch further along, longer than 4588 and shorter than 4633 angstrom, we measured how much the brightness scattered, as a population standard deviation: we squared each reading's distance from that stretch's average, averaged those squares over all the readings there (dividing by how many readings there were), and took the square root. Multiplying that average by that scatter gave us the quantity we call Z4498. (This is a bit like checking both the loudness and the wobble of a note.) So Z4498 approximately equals 5.4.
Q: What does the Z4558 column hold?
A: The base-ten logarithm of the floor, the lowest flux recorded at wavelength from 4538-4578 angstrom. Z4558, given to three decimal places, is 0.899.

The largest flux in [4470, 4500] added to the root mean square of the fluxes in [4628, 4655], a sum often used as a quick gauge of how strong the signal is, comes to 17.9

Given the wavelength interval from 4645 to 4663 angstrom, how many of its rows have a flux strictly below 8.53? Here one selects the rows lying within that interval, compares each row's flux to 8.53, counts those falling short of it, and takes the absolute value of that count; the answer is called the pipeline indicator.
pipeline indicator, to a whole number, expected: 2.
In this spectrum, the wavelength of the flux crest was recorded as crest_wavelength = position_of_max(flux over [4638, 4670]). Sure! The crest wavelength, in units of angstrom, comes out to 4659.0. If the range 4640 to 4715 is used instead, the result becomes 4689.0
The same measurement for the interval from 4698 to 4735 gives 4734.0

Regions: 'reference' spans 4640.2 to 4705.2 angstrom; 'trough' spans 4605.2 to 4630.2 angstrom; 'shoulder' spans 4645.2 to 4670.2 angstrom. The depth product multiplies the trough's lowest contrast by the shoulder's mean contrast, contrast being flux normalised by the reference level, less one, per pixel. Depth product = 0.0001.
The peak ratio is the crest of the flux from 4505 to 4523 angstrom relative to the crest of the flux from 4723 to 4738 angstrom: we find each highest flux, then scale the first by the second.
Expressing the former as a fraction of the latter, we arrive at 1.02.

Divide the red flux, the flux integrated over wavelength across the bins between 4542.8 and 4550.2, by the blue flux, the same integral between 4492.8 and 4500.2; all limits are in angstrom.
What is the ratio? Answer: 1.02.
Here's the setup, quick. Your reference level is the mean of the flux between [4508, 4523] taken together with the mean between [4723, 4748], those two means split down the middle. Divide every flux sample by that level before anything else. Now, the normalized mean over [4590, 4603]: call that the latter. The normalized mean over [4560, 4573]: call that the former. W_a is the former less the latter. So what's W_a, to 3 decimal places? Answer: 0.050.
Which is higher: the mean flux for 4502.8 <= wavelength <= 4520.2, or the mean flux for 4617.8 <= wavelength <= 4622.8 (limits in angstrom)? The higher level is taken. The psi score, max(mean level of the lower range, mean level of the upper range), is 8.98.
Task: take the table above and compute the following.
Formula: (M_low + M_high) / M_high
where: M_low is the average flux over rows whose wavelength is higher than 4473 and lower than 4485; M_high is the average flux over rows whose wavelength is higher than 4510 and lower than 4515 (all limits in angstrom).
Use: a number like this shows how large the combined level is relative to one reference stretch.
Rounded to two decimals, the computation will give 2.00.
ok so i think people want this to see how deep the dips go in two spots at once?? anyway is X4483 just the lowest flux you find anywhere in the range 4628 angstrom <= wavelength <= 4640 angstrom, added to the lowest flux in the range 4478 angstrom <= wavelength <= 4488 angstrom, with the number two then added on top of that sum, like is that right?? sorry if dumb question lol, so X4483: 18.9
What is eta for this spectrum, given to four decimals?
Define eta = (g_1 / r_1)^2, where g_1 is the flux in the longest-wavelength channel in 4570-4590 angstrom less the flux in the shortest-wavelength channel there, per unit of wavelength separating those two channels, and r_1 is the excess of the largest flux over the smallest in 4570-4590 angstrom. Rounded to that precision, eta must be 0.0030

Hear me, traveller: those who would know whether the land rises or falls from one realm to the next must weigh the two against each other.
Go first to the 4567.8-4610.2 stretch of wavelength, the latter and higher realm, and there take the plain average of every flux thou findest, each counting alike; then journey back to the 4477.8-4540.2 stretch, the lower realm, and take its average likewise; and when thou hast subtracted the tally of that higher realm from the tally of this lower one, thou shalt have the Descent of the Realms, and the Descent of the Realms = -0.3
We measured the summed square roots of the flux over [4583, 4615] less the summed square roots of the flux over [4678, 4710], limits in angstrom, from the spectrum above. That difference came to 0.27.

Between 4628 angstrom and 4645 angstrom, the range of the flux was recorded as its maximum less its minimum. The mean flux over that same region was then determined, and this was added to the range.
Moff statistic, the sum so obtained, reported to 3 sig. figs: 10.7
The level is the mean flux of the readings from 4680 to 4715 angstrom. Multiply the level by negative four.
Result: -34.9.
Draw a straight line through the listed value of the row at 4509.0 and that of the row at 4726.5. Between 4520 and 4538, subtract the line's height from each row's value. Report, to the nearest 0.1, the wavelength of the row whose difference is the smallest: 4531.5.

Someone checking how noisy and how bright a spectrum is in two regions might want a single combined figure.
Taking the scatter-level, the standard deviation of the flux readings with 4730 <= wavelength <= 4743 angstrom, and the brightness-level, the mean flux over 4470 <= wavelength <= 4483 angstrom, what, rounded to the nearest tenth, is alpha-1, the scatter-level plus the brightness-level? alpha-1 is 9.1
